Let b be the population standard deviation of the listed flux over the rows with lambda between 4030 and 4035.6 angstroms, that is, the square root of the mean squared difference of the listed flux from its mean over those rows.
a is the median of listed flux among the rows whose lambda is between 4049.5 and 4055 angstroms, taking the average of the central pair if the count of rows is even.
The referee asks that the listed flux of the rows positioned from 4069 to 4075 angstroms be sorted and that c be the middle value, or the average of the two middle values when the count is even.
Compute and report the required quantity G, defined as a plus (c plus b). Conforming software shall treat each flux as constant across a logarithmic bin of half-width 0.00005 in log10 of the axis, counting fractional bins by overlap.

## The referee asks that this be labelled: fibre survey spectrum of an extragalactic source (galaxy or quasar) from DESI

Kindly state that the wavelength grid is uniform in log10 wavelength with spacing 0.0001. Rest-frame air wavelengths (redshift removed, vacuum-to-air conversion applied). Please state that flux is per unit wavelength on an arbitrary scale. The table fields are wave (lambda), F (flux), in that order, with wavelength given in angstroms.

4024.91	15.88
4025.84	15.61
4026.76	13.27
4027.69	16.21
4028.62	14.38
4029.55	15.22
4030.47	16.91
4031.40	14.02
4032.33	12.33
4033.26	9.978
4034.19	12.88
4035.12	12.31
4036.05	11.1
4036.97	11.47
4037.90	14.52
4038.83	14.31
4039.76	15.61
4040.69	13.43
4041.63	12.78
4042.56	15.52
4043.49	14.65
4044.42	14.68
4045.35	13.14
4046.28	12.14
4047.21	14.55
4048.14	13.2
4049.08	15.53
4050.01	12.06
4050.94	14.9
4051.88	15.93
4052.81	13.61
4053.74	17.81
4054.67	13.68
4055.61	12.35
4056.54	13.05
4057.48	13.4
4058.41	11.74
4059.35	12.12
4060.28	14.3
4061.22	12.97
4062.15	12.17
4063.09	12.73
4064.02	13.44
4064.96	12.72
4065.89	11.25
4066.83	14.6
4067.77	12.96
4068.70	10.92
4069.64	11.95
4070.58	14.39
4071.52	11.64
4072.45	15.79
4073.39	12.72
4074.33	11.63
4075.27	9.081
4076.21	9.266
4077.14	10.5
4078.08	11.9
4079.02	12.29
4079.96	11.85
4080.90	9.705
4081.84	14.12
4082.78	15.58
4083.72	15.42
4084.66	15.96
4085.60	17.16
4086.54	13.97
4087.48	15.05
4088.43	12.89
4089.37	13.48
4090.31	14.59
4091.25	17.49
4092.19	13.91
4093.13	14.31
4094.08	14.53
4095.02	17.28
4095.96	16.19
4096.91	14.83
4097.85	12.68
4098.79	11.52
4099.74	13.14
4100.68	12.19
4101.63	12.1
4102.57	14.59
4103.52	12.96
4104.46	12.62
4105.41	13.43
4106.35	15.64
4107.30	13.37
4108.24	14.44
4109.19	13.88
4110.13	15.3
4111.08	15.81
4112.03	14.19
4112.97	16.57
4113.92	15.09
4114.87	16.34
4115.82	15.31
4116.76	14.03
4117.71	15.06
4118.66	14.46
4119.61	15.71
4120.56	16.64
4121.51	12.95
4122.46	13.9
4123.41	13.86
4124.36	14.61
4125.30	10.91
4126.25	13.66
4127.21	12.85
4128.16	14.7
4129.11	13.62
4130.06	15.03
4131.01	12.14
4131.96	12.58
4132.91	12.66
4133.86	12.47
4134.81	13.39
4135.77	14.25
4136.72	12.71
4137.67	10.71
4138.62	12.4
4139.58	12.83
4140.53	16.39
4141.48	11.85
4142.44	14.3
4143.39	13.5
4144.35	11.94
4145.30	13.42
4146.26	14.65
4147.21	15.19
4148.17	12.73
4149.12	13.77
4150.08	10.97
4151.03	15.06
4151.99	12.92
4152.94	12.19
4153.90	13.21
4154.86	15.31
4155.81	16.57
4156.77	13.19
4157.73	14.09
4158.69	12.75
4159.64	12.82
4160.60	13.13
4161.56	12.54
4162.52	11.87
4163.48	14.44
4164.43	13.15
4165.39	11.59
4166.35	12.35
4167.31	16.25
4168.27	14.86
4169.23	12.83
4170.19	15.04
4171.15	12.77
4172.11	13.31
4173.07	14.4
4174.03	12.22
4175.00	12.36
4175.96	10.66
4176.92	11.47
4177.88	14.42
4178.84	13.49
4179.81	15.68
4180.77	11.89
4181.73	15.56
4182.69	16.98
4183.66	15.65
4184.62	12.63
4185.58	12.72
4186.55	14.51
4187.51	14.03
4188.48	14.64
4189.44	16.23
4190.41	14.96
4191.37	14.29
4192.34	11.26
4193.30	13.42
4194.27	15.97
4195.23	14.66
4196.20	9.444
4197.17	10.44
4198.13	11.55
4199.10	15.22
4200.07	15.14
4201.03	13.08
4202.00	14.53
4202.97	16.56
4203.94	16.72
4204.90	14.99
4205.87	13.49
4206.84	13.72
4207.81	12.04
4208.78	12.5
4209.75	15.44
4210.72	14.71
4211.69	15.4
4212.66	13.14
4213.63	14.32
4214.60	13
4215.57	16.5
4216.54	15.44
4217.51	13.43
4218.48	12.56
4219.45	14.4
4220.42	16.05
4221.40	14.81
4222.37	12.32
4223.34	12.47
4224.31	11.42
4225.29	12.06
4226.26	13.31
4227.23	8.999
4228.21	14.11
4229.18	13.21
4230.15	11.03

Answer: 28.7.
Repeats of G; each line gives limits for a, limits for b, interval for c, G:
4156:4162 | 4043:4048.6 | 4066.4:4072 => 26.4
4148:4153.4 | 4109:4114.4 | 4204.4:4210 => 27.3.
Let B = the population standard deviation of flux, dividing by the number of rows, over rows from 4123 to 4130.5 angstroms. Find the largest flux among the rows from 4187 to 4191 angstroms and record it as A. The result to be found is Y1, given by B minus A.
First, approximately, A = 16.23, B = 1.23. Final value -15.0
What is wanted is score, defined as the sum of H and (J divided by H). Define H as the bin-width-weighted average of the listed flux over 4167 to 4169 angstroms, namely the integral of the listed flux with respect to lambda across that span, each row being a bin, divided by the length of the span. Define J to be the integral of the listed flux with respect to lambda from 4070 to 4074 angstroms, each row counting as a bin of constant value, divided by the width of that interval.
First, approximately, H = 15.2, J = 13.5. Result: 16.0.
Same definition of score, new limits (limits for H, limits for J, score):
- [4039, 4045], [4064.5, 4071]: 15.3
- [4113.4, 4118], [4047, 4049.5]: 16.1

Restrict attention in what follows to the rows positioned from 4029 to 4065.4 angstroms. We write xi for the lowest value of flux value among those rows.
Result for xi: 9.978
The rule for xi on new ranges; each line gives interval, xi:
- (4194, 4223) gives 9.444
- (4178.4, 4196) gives 11.26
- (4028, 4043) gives 9.978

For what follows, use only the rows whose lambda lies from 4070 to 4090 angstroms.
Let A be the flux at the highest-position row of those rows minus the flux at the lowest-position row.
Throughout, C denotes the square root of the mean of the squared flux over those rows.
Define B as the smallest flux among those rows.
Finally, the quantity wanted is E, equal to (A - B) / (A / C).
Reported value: 146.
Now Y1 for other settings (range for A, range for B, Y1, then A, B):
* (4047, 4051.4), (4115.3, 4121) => -14.7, 15.53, 0.84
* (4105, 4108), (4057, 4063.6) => -14.8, 15.64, 0.81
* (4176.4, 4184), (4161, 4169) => -15.4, 16.98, 1.54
